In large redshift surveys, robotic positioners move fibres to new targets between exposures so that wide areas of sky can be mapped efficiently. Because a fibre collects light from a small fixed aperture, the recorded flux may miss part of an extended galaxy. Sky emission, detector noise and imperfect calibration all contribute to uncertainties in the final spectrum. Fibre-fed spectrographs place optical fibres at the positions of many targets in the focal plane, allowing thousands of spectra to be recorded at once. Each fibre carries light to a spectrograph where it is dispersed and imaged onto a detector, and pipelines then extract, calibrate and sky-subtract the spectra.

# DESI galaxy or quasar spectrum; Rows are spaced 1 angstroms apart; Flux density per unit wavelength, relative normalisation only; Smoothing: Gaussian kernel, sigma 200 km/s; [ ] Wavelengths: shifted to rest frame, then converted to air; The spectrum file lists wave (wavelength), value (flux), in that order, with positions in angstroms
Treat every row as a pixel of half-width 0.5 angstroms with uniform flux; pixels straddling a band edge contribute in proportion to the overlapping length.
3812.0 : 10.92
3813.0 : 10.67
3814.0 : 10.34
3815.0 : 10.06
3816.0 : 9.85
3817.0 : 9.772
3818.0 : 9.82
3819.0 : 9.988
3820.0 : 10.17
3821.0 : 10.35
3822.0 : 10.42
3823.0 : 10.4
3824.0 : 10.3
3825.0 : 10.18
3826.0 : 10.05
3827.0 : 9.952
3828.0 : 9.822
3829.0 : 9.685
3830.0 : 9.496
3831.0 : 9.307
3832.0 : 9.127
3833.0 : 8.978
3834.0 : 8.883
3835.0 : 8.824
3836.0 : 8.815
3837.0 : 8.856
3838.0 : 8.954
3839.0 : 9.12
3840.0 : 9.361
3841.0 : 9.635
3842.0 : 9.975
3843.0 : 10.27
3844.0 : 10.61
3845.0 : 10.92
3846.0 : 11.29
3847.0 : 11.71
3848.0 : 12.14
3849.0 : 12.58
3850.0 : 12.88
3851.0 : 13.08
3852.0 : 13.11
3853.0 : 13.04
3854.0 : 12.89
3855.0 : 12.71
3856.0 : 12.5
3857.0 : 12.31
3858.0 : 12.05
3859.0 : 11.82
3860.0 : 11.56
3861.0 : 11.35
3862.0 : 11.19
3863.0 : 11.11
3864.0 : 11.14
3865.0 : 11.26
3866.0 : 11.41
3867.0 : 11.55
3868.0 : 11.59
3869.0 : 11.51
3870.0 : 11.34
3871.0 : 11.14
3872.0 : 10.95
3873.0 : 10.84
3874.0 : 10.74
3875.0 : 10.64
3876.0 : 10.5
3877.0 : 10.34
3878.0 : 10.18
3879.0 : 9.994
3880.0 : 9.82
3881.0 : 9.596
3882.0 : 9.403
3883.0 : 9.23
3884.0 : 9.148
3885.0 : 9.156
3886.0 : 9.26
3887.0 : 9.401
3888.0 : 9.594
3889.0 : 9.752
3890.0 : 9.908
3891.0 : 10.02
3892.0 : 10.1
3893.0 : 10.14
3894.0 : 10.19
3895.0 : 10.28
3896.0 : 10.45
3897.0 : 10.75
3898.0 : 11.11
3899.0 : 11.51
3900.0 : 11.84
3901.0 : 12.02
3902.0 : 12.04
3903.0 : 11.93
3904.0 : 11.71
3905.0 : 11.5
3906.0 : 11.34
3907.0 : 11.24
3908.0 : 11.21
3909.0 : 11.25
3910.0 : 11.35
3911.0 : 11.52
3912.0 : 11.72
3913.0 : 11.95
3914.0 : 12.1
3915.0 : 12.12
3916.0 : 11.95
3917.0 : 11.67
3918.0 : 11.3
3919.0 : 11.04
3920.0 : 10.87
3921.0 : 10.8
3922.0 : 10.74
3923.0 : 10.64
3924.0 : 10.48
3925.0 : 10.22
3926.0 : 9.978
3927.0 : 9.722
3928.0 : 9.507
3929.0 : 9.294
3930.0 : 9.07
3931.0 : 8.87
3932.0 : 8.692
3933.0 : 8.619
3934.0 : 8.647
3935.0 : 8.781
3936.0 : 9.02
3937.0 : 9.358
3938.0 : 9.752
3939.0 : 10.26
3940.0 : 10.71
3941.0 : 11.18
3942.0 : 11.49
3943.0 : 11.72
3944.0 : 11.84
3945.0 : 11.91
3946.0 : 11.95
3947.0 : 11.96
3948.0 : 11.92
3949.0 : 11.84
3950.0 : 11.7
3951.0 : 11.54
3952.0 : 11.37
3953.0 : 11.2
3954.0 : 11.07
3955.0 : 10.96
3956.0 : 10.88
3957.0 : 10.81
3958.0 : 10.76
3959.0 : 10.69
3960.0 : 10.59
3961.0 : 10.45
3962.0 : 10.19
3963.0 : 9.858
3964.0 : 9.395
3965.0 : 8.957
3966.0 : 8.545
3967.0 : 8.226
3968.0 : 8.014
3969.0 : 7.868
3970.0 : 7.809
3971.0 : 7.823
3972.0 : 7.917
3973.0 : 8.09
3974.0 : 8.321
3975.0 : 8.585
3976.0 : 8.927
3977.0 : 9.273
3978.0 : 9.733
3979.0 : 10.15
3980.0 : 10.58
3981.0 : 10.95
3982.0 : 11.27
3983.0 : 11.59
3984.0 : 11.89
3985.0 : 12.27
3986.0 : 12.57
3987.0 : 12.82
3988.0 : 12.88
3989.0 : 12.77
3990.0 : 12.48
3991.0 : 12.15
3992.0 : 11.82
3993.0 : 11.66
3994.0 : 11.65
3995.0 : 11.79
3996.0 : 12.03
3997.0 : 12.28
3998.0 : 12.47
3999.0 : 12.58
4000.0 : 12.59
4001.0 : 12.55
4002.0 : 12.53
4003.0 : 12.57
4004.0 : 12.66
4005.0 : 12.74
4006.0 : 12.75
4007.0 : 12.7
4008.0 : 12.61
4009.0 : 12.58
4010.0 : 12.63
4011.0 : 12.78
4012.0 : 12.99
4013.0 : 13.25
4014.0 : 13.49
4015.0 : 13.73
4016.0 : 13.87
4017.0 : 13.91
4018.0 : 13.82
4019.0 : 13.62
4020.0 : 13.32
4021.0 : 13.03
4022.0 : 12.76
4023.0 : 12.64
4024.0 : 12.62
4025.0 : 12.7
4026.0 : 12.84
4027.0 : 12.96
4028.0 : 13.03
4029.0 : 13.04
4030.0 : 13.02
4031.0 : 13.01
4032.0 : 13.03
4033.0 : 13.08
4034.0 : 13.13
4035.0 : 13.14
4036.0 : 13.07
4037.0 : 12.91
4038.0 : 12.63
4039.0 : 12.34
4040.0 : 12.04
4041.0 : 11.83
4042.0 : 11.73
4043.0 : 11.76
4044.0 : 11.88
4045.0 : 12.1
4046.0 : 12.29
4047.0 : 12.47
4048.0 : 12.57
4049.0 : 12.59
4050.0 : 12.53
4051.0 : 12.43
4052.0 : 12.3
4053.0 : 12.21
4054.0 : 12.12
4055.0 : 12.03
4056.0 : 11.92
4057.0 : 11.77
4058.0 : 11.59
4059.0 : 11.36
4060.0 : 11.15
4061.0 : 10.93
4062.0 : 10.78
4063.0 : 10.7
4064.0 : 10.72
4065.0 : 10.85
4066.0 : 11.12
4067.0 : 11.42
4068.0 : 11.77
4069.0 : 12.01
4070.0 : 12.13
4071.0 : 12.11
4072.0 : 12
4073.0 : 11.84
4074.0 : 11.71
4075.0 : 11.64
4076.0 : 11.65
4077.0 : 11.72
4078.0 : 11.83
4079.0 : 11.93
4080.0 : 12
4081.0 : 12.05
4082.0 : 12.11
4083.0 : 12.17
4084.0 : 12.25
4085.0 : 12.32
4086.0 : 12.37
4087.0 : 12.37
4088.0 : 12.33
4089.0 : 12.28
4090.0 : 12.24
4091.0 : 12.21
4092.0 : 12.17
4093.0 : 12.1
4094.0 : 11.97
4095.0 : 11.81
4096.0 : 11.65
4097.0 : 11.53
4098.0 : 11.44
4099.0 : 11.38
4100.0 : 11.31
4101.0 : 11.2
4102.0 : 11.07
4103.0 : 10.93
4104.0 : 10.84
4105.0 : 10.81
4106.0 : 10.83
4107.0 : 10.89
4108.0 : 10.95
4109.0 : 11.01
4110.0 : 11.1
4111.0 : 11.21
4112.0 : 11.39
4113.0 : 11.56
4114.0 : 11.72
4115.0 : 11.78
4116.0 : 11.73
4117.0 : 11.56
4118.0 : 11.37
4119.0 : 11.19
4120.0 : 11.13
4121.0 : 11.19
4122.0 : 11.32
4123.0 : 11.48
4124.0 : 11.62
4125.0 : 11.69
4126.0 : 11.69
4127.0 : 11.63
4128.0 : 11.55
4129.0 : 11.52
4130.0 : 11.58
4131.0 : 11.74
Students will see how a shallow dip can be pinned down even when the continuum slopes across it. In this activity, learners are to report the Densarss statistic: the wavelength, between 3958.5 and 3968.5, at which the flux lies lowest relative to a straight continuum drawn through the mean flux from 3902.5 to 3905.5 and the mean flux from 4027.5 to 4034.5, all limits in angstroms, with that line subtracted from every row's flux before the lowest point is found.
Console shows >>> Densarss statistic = 3968.0 angstroms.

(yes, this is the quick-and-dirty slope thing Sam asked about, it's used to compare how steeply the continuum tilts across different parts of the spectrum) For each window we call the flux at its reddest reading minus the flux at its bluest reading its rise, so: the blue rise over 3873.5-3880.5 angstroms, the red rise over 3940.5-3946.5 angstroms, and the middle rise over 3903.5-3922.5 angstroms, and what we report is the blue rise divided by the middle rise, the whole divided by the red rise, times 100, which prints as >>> 123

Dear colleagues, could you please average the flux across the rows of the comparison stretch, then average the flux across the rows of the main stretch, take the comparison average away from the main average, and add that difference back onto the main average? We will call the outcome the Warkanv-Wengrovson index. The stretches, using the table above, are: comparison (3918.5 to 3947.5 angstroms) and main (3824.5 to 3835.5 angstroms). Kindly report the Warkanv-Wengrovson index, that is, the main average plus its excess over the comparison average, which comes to 8.7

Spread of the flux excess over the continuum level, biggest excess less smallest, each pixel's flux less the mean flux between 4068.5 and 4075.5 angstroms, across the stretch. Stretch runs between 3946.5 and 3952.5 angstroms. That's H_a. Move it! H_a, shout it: 0.59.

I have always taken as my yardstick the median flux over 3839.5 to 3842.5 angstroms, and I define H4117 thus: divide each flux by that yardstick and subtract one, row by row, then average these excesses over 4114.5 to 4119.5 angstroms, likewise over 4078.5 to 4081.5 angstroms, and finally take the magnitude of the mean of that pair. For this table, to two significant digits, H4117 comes 0.22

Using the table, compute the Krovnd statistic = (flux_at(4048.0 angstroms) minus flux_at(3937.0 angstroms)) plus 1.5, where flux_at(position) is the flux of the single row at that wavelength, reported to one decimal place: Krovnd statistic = 4.7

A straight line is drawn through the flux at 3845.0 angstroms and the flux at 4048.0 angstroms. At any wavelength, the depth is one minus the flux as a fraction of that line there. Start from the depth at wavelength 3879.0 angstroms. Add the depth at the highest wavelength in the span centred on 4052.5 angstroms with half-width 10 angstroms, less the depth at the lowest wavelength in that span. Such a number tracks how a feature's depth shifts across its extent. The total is 0.20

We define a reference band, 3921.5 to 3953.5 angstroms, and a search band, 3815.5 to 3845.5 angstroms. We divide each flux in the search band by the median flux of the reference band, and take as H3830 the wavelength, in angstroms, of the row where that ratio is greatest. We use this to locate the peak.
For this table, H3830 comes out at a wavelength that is 3845.0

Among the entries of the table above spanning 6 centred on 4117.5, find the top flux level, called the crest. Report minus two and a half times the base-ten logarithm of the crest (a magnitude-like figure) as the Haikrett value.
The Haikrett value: -2.68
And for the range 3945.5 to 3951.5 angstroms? -2.69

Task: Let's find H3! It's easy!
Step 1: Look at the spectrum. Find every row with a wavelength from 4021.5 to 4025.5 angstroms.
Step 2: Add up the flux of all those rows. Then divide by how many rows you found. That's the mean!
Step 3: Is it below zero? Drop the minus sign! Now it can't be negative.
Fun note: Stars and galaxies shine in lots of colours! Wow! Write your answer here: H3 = 12.7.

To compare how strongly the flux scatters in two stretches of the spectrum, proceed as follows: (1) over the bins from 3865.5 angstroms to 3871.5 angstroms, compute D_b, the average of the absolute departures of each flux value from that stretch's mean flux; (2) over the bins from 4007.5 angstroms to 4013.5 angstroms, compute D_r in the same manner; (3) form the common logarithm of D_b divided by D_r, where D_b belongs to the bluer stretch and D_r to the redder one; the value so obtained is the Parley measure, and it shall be -0.22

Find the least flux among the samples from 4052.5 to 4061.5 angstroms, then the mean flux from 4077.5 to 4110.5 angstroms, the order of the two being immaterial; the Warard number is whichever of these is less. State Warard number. 10.93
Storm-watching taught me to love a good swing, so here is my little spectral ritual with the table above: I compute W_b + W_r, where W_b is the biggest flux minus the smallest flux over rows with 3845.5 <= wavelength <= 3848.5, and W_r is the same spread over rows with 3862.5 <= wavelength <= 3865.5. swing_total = 1.00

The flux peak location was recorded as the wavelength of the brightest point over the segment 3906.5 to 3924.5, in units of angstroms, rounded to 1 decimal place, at 3915.0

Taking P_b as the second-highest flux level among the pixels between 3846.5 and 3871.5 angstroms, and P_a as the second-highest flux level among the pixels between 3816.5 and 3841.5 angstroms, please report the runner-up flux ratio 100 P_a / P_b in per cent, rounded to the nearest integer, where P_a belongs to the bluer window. 80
